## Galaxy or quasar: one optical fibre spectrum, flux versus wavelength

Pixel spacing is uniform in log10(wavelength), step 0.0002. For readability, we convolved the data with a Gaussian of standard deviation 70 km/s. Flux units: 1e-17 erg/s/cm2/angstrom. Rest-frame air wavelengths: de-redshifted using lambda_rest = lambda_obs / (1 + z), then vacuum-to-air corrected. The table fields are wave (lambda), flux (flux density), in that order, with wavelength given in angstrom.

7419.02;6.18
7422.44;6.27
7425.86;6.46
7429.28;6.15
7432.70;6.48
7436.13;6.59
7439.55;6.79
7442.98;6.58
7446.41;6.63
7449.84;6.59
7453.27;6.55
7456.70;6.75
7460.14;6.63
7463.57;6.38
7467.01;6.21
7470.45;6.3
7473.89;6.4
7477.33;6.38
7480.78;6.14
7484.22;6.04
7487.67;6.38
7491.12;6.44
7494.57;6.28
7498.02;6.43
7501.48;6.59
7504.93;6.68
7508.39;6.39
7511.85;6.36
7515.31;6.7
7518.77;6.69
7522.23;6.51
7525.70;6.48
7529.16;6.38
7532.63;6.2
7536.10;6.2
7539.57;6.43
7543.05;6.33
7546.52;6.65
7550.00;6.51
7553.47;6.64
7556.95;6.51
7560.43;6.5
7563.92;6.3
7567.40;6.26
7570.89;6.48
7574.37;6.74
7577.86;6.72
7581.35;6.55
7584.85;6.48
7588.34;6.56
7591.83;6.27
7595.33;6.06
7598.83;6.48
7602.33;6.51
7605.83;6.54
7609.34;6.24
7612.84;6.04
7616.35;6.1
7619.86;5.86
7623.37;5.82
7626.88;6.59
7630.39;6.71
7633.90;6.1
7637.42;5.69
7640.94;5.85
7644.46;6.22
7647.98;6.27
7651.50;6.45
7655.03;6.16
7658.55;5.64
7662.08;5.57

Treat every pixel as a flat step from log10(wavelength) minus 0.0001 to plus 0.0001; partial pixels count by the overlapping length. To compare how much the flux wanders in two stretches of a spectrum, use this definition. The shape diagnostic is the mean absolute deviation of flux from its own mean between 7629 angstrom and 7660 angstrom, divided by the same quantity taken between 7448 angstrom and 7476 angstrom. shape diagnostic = 1.74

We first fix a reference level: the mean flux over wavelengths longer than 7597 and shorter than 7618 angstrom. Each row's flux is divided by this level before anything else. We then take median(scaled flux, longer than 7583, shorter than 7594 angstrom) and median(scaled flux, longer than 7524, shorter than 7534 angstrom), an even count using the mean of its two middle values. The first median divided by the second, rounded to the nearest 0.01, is 1.02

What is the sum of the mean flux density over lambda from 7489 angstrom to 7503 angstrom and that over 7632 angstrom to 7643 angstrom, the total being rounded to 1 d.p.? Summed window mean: 12.3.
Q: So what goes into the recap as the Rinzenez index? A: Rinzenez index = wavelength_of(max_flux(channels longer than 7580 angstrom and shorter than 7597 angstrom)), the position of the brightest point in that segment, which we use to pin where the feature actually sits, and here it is 7588.34 angstrom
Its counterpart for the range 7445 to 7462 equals 7456.70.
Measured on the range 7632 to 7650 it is 7647.98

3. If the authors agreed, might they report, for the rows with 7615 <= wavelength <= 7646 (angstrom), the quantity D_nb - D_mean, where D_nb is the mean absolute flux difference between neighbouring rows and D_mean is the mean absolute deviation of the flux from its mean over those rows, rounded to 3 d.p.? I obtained 0.072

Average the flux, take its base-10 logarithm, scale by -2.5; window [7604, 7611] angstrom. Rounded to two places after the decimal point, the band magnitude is -2.01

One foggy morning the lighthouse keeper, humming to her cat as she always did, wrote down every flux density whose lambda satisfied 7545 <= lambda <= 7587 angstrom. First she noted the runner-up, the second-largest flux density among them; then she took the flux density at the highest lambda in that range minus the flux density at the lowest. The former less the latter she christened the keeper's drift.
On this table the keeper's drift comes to 6.9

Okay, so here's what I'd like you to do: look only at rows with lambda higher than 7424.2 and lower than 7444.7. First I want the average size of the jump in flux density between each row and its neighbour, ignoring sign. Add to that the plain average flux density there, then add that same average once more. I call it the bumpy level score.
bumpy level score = 13.2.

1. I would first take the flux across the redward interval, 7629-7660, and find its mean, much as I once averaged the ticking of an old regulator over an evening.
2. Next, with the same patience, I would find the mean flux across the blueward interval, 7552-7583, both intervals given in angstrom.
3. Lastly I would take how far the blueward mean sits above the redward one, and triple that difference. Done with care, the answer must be 1.20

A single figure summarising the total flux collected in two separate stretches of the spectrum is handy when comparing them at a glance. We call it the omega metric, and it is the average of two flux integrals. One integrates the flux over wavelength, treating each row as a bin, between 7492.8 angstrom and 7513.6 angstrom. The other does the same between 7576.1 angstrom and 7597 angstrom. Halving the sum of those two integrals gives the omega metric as 134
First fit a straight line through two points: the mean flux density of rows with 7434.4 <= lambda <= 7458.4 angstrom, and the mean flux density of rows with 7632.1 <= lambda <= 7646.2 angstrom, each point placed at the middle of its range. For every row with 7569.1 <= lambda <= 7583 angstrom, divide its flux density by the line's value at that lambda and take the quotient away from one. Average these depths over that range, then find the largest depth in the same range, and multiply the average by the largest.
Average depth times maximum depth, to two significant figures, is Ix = 0.0031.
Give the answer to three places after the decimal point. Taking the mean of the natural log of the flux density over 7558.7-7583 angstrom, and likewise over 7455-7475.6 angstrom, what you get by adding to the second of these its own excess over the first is 1.853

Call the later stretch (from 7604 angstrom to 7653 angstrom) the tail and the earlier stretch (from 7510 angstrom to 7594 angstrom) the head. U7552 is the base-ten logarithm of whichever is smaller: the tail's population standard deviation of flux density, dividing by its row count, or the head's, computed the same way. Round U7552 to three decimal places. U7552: -0.795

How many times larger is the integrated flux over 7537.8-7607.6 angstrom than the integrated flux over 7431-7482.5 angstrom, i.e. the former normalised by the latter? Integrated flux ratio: 1.35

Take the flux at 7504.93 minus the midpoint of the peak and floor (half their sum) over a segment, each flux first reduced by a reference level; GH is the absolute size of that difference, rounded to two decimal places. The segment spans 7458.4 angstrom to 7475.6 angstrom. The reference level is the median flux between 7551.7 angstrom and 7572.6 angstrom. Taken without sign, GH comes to 0.26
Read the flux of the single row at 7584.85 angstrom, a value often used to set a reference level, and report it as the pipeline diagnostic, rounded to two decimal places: 6.48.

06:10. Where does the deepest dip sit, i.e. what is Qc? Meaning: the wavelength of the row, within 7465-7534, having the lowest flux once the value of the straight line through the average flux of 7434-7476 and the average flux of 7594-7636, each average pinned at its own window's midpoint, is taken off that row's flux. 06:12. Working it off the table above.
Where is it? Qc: 7484.22 angstrom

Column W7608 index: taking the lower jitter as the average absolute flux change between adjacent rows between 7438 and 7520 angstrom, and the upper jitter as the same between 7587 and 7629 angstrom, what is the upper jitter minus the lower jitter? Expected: 0.09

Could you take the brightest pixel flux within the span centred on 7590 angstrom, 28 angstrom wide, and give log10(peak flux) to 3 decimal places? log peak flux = 0.827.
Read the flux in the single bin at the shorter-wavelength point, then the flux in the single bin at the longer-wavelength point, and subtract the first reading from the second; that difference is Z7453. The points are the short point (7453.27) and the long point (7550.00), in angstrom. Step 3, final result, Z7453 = 0.0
